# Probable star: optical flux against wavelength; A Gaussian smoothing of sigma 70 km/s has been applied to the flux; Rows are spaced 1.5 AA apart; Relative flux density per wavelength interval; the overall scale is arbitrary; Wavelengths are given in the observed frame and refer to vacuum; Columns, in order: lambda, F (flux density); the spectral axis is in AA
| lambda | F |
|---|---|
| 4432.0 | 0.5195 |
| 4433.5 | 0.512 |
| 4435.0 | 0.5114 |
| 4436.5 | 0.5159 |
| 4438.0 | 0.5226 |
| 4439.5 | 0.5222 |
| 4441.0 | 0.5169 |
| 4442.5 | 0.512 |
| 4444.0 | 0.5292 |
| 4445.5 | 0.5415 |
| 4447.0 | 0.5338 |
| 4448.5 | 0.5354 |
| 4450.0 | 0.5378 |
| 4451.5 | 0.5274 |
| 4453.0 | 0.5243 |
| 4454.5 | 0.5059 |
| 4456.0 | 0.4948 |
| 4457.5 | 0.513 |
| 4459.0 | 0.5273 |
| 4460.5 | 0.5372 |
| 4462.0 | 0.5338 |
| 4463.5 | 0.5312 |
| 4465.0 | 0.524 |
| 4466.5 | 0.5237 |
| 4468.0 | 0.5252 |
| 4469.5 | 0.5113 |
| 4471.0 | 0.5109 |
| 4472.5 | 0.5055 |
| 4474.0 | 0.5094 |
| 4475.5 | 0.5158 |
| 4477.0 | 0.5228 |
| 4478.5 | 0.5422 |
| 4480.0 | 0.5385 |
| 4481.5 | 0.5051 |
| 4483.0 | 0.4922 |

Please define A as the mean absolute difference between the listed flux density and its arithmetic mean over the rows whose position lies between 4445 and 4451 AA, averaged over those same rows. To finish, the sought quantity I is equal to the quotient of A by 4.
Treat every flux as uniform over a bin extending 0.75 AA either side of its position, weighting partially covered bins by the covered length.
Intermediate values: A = 0.003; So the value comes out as 0.0006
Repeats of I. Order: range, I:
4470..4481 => 0.0030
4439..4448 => 0.0022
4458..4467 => 0.0011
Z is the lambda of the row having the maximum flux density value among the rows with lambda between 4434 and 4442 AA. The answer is 4438.0 AA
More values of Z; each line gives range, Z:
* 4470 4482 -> 4478.5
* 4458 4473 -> 4460.5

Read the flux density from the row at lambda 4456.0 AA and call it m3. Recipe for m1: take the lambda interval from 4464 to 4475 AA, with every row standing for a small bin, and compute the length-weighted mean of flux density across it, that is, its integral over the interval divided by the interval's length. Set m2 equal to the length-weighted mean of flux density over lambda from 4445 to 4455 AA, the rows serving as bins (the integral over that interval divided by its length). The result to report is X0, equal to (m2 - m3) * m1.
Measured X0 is 0.0180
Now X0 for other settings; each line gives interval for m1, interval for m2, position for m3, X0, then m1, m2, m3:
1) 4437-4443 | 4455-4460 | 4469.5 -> 0.0007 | 0.519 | 0.513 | 0.5113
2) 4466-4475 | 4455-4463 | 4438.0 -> -0.0008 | 0.514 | 0.521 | 0.5226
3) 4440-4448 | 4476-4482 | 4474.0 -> 0.0096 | 0.527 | 0.528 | 0.5094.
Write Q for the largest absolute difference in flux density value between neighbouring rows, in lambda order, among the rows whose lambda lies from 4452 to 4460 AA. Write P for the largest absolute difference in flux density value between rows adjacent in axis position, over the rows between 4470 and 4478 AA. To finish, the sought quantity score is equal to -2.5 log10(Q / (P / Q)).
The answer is 3.3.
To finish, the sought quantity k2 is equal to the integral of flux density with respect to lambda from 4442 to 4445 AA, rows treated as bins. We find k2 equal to 1.57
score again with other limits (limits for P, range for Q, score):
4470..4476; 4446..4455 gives 3.2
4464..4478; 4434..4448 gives 4.2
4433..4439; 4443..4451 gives 4.1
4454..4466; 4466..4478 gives 4.9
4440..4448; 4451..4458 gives 4.3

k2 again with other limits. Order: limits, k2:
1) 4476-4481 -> 2.66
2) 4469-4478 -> 4.62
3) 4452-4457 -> 2.55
